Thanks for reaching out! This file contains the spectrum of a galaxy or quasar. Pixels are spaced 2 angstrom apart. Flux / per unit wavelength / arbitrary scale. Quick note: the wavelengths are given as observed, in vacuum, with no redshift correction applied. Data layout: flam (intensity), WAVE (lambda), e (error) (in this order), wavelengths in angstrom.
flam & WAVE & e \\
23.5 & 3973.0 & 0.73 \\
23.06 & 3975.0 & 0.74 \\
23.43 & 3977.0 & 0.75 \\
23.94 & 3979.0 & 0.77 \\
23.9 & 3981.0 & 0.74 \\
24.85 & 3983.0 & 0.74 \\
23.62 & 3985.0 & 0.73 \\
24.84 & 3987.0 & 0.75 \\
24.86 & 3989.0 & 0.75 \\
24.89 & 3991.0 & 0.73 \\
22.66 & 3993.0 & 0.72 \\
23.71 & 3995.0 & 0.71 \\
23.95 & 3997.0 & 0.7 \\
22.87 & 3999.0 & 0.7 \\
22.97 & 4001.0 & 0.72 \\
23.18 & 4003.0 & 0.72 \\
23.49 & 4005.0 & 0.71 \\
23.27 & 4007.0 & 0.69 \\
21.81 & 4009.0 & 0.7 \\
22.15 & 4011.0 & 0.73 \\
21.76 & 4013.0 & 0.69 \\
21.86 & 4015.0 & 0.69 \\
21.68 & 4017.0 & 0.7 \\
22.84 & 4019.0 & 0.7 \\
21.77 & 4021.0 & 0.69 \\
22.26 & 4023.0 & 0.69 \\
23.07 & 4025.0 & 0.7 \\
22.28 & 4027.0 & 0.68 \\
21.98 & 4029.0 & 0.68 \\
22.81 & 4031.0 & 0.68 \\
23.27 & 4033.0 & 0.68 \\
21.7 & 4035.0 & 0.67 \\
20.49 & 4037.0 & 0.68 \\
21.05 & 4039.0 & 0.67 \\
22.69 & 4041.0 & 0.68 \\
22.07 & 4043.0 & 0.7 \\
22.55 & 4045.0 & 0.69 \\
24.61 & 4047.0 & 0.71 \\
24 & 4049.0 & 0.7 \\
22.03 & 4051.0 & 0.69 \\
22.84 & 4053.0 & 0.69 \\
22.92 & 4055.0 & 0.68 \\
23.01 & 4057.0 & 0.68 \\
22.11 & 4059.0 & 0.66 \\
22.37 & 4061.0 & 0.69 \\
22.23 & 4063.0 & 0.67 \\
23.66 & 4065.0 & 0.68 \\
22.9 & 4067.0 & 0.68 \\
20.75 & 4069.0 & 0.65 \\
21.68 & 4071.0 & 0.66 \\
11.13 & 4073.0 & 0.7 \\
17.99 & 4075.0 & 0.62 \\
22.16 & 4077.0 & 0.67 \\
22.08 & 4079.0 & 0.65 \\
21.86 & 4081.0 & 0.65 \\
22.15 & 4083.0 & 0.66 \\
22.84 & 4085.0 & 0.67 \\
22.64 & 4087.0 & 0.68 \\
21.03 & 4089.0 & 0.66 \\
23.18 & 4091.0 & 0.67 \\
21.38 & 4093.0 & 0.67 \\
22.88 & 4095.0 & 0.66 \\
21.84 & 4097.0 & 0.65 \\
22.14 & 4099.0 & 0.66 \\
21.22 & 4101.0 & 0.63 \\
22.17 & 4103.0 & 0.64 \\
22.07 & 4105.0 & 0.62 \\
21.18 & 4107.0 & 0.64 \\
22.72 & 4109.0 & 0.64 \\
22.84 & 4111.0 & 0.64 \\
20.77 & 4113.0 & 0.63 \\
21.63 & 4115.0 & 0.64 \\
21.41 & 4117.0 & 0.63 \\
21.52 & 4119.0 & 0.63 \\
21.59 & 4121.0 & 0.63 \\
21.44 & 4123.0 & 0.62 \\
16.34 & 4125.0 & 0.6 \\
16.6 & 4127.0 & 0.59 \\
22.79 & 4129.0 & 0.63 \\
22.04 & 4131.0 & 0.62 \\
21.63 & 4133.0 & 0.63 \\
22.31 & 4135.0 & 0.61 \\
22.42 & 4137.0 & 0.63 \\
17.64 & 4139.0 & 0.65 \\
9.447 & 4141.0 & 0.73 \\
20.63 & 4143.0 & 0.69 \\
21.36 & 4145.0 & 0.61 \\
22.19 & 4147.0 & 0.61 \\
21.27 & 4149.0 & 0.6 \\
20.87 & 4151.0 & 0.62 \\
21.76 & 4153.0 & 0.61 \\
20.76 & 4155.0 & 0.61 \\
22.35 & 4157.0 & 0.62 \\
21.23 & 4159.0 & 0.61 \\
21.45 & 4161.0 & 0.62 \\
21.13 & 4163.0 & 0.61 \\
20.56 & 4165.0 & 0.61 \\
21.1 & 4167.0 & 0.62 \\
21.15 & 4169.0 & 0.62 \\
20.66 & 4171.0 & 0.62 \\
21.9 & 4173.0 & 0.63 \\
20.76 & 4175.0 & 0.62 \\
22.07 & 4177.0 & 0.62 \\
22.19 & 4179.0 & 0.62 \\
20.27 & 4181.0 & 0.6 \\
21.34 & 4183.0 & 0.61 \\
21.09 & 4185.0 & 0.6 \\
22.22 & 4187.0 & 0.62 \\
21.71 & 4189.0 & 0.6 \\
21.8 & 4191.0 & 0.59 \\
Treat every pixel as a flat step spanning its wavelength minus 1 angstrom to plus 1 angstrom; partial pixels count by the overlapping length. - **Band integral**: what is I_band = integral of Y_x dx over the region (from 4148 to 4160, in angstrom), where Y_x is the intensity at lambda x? 256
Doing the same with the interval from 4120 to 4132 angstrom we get 242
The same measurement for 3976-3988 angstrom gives 289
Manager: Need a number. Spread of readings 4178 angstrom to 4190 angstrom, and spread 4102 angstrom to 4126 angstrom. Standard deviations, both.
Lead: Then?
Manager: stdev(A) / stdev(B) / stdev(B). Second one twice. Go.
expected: 0.3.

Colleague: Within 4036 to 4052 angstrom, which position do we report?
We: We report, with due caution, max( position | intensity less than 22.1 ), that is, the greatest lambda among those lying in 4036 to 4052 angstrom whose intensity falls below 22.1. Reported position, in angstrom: 4051.0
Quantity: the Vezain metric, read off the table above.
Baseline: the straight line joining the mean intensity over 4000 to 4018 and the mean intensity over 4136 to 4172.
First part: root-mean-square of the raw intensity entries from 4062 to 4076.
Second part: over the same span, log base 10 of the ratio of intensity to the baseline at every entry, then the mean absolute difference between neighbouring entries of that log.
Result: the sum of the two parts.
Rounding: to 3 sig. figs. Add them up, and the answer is 20.5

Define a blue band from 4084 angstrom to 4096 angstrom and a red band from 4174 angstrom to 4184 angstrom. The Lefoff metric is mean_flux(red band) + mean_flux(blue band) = 43.7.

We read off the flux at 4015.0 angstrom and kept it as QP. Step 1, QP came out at 21.86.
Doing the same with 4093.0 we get 21.38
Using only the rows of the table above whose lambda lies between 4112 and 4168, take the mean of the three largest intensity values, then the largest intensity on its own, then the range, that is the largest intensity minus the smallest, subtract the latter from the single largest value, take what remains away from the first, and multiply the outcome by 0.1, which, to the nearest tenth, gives 1.3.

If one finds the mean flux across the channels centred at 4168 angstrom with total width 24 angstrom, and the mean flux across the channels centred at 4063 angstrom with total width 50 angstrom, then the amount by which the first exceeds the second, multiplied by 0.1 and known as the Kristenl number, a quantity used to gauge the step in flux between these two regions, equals -0.047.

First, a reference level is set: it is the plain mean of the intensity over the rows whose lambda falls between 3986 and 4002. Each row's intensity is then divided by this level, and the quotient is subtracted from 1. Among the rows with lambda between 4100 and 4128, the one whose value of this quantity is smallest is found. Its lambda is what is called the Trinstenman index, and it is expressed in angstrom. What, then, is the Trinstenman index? 4111.0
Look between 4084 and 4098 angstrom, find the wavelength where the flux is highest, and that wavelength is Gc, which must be 4091.0 angstrom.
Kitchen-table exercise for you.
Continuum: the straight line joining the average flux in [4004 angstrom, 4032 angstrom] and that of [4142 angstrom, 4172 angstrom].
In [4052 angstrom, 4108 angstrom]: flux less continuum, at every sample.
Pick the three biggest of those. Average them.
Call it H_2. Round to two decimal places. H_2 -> 1.41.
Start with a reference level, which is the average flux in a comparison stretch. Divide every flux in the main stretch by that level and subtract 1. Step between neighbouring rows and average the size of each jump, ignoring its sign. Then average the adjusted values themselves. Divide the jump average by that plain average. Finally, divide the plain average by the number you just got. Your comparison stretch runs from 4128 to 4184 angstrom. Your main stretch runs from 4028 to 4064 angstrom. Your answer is 0.14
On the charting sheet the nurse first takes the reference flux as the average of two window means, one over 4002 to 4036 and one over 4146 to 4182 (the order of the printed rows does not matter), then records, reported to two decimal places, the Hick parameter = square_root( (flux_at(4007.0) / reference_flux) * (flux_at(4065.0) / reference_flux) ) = 1.07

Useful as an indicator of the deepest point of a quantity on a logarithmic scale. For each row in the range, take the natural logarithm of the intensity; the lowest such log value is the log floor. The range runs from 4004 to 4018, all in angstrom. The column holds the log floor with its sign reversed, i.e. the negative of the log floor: -3.08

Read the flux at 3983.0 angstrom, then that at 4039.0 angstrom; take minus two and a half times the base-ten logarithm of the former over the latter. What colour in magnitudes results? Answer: -0.18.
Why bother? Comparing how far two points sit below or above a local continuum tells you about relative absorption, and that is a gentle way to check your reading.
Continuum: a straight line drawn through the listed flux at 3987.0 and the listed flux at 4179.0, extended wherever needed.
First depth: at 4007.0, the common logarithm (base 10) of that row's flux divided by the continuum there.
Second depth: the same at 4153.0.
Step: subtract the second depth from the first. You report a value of -0.008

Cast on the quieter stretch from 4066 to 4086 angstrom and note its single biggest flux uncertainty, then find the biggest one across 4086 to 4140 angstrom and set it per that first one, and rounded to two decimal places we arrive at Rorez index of 0.97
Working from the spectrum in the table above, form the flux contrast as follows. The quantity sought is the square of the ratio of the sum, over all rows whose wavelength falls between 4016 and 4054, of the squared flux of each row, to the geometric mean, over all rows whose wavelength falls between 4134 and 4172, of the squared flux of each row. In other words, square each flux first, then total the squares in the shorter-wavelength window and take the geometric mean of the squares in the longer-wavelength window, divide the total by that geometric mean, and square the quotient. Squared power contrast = 544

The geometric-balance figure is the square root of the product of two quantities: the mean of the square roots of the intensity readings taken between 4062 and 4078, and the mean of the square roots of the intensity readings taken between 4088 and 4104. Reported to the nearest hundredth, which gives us 4.58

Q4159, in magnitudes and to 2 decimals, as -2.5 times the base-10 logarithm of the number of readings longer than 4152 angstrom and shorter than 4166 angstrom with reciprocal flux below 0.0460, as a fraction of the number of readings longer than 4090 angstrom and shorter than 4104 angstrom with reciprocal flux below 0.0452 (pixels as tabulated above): 0.75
